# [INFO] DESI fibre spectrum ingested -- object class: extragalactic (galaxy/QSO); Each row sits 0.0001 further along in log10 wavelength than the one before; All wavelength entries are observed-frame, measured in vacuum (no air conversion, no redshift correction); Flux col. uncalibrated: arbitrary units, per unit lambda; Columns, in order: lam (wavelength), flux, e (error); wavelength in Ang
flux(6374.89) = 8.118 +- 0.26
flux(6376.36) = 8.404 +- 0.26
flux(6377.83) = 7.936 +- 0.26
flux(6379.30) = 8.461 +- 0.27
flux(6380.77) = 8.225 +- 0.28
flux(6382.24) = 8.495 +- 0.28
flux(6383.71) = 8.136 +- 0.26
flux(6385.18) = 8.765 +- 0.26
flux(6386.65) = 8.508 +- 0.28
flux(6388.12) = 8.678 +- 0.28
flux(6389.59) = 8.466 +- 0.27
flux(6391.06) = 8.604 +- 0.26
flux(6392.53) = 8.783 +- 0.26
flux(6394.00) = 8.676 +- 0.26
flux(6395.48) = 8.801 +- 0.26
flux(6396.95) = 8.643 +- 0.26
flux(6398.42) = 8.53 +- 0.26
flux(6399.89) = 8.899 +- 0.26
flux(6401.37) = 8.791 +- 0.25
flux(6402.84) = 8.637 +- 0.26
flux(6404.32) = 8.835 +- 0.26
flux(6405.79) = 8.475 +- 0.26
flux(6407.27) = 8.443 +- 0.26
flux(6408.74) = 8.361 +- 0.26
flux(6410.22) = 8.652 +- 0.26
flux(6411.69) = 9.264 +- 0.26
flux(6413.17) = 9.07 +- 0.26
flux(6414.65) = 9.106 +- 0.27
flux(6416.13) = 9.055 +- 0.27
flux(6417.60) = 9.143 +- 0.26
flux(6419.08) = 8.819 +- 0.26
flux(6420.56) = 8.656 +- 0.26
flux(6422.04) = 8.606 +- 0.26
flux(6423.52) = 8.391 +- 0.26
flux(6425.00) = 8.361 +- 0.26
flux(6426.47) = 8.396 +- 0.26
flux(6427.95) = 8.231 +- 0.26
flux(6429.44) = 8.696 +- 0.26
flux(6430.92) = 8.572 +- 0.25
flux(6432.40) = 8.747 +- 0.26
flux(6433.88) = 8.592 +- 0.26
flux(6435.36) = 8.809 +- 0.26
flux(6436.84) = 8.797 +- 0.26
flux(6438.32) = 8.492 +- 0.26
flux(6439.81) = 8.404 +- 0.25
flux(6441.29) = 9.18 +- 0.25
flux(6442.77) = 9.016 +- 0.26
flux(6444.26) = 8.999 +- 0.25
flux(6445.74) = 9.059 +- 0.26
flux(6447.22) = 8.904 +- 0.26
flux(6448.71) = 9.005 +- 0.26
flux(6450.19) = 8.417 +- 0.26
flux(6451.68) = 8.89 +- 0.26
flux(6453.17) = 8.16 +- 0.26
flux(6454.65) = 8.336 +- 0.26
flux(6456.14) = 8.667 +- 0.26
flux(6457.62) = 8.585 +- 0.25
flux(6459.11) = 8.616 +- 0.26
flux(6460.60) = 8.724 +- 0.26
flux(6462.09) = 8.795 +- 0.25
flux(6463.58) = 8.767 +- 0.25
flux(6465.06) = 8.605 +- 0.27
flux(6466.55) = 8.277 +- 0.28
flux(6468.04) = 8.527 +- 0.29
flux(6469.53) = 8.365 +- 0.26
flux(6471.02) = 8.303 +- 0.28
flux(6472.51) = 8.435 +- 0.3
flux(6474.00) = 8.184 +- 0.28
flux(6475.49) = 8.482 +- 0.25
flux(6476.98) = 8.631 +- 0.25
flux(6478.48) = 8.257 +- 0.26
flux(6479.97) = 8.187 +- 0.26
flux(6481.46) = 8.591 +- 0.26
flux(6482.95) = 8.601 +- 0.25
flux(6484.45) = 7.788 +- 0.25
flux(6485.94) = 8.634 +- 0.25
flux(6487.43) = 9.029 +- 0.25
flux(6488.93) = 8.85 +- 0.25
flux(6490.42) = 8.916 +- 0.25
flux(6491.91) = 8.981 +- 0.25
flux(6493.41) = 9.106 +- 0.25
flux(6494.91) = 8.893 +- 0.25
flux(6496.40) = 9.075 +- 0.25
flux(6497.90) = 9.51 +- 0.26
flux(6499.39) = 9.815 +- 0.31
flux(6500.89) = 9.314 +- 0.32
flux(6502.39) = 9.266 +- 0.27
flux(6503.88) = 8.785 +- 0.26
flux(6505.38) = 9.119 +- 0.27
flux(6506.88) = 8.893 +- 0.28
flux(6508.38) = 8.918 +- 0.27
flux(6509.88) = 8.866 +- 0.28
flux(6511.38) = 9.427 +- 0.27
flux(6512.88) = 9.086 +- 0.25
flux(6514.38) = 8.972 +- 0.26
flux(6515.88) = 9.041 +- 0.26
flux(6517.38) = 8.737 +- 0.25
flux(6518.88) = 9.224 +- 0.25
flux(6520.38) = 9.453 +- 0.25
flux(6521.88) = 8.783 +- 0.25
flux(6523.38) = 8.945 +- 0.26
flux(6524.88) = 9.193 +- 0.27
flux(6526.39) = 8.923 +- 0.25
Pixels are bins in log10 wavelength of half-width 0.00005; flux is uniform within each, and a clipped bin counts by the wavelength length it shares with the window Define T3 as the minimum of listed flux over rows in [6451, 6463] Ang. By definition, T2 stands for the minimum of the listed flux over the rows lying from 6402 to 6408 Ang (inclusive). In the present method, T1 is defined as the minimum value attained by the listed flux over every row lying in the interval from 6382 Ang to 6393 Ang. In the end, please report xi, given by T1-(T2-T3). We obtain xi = 7.9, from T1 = 8.136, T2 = 8.443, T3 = 8.16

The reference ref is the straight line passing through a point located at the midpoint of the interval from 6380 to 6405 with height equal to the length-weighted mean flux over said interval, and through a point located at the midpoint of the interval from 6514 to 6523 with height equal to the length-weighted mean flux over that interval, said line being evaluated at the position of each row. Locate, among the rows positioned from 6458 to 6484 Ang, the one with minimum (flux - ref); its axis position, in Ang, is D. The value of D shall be 6479.97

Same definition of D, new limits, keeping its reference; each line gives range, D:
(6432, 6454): 6453.17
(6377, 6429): 6377.83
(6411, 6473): 6453.17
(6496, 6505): 6503.88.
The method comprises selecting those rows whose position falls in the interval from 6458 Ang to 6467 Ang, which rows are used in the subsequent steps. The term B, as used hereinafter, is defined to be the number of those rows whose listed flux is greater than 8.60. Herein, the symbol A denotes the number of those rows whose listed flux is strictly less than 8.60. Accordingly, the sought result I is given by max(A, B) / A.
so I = 5.0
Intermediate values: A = 1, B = 5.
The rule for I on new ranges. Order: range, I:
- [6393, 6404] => 6.0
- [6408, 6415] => 4.0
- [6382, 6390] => 1.0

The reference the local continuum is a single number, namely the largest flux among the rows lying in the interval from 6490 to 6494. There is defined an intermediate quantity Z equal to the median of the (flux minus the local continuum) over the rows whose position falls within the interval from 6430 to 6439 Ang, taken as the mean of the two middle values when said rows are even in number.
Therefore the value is -0.44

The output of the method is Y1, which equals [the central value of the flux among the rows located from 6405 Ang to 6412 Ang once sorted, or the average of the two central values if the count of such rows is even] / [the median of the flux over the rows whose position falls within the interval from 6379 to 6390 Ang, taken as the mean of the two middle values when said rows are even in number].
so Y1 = 1.00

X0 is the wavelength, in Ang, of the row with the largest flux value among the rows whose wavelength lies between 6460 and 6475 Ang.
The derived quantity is 6462.09 Ang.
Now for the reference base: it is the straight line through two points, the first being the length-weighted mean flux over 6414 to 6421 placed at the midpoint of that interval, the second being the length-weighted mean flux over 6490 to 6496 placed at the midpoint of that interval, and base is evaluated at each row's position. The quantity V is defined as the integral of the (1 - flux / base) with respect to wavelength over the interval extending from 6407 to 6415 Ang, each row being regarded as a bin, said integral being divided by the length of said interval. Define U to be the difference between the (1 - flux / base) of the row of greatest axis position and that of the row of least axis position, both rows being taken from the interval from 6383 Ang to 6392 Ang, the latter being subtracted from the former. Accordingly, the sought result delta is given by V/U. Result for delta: 0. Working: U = -0.05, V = 0.016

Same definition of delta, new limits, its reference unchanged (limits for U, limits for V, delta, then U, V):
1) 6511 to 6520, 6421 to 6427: 3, 0.02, 0.058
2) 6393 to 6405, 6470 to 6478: -4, -0.02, 0.064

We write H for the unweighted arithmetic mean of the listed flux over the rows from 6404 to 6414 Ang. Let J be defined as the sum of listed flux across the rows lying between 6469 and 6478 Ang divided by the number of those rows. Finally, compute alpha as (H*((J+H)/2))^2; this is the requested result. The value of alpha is 5588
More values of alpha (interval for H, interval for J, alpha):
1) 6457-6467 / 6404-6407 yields 5552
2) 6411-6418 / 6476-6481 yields 6368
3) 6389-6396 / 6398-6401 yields 5672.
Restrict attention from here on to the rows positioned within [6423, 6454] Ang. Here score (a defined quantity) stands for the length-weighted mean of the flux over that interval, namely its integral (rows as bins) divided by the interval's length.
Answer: 8.68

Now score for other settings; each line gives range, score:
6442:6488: 8.57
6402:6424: 8.77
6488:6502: 9.16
